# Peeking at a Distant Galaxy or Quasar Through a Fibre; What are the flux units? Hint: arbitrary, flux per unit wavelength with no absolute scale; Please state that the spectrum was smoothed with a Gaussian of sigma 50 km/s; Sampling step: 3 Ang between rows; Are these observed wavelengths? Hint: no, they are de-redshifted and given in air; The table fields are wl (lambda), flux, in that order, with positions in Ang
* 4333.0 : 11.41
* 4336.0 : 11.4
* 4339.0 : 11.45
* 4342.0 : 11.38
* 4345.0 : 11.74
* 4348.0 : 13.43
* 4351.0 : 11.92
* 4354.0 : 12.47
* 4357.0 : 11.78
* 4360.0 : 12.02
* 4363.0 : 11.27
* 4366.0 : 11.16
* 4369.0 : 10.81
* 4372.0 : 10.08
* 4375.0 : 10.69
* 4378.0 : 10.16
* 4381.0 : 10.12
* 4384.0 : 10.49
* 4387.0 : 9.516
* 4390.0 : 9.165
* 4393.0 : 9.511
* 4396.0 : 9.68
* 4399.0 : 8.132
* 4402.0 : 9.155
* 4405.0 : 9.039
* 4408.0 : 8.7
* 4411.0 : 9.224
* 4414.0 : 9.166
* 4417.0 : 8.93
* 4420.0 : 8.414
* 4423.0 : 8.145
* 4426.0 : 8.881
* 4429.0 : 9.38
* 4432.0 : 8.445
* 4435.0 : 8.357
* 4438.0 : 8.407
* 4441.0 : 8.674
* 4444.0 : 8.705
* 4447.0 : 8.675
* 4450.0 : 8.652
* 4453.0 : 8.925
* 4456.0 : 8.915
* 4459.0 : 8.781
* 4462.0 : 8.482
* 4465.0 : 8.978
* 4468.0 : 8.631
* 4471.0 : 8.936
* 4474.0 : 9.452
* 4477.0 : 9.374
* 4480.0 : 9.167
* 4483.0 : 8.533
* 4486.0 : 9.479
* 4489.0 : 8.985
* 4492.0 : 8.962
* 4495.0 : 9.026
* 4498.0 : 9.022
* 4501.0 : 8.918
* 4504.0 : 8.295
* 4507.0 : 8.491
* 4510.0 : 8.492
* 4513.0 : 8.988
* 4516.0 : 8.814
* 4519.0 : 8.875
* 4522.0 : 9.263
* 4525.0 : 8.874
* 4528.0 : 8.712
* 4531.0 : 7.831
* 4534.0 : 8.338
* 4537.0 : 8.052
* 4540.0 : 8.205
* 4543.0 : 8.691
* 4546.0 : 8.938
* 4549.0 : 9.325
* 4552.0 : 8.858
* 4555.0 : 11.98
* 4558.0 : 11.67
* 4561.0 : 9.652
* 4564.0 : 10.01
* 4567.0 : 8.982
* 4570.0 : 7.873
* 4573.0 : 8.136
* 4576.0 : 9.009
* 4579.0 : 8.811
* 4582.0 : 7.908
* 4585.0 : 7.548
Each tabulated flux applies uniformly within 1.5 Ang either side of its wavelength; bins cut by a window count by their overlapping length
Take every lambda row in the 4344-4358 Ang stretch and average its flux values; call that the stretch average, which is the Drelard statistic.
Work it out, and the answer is 12.3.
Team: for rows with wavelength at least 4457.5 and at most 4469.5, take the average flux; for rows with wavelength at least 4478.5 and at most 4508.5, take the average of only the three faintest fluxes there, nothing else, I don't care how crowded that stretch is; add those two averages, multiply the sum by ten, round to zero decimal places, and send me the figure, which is 172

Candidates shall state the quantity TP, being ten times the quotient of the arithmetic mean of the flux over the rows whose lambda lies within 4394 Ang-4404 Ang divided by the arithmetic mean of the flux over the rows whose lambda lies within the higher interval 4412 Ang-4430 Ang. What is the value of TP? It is 10.2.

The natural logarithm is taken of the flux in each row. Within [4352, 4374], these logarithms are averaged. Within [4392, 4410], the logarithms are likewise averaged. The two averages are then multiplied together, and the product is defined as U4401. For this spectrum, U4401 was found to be 5.34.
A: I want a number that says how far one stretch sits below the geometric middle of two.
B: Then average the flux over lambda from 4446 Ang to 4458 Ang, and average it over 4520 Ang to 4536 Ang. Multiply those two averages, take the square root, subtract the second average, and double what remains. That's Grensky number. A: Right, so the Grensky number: 0.2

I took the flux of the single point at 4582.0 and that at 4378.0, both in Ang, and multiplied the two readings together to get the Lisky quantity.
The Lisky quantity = 80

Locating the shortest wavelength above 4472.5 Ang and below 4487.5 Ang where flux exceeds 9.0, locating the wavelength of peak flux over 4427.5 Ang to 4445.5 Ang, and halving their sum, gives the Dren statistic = 4451.5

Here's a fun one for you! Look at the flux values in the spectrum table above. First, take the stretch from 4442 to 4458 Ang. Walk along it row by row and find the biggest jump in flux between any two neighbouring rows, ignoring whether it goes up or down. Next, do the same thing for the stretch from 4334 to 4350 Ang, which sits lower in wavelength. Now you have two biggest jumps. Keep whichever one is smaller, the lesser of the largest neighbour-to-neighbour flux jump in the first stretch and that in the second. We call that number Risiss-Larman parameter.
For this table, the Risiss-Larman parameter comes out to 0.27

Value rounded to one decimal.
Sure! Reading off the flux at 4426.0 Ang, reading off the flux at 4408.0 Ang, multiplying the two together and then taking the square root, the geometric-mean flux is 8.8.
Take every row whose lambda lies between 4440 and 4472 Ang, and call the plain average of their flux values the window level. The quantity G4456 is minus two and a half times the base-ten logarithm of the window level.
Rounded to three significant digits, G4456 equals -2.36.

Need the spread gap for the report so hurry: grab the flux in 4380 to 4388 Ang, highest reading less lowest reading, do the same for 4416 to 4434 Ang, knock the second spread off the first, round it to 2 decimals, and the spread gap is -0.26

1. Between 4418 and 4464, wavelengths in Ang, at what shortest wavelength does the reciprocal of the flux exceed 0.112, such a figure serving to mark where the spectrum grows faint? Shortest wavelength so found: 4420.0 Ang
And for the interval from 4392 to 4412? 4399.0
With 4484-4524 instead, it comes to 4501.0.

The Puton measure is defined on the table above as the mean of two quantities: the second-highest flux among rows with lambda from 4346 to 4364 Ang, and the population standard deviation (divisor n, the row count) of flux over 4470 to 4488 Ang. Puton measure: 6.4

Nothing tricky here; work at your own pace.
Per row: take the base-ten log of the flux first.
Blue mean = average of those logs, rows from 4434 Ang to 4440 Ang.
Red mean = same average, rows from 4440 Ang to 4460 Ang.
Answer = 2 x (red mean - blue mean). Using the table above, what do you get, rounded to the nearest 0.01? 0.04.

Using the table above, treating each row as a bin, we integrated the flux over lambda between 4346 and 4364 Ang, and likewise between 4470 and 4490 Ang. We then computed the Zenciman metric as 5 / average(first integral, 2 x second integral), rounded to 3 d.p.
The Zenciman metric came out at 0.017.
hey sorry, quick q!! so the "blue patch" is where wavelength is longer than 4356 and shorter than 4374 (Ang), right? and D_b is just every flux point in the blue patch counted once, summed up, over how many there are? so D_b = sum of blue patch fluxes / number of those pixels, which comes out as 11.2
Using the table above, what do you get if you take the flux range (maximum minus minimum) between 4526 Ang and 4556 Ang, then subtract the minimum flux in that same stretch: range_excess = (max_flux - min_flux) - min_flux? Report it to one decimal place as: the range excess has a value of -3.7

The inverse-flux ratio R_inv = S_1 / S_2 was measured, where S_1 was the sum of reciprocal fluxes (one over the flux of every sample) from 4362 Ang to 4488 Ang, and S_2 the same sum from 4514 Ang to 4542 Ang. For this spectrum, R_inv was 4.3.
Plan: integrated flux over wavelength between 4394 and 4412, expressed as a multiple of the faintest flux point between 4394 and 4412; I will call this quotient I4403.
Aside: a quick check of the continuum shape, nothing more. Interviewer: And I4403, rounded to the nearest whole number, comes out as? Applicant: 20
